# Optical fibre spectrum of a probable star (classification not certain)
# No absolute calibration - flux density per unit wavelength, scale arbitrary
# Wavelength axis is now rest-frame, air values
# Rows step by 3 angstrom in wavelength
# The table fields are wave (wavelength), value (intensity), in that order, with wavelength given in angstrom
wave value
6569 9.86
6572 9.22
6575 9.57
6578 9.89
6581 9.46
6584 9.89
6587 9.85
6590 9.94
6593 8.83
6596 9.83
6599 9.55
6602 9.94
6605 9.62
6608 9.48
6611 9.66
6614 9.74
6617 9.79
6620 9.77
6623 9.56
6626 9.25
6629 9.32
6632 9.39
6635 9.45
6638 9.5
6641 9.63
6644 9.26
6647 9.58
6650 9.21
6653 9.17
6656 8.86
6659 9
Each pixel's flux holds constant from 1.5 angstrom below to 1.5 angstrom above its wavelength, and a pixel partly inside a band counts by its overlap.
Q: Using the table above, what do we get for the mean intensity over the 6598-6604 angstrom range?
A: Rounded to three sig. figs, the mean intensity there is 9.75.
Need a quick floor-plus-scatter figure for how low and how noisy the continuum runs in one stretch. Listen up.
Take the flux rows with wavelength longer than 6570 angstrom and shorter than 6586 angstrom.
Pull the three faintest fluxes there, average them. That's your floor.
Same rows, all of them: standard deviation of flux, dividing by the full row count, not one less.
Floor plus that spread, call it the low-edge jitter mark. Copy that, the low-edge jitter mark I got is 9.67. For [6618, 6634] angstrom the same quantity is 9.51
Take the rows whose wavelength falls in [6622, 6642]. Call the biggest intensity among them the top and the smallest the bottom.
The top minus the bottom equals 0.380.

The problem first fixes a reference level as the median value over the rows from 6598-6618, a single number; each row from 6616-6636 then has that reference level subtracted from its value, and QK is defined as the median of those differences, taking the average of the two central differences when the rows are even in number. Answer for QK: -0.21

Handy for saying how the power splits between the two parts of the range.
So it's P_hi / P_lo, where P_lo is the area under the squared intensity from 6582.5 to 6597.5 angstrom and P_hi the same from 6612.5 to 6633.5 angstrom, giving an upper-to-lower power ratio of 1.4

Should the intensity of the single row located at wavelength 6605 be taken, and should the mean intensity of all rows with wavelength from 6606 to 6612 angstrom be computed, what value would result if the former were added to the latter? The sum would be 19.19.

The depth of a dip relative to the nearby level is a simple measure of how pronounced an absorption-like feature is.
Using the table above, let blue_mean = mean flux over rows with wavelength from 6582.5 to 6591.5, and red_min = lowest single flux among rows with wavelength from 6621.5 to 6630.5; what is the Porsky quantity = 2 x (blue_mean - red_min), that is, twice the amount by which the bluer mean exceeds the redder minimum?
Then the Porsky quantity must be 1.3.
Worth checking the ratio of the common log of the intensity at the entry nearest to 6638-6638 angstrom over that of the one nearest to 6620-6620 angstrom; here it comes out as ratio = 0.99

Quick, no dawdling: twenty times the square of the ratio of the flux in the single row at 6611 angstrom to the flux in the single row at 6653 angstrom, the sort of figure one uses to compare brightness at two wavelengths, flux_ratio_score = 22.2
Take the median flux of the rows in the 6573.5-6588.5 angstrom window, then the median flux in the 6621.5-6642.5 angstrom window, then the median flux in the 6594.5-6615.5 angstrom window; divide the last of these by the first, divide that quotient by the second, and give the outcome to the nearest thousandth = 0.104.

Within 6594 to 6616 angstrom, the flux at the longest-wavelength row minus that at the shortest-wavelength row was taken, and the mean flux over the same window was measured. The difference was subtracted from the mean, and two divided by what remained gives 0.205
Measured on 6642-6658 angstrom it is 0.208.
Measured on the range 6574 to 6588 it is 0.212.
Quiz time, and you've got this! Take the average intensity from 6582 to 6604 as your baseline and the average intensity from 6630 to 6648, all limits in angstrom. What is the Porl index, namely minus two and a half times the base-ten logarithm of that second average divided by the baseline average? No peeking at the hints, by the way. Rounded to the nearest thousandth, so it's 0.025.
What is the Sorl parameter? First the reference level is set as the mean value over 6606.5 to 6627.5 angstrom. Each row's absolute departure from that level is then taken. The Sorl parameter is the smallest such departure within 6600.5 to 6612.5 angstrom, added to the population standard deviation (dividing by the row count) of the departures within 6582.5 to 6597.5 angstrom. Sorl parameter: 0.219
